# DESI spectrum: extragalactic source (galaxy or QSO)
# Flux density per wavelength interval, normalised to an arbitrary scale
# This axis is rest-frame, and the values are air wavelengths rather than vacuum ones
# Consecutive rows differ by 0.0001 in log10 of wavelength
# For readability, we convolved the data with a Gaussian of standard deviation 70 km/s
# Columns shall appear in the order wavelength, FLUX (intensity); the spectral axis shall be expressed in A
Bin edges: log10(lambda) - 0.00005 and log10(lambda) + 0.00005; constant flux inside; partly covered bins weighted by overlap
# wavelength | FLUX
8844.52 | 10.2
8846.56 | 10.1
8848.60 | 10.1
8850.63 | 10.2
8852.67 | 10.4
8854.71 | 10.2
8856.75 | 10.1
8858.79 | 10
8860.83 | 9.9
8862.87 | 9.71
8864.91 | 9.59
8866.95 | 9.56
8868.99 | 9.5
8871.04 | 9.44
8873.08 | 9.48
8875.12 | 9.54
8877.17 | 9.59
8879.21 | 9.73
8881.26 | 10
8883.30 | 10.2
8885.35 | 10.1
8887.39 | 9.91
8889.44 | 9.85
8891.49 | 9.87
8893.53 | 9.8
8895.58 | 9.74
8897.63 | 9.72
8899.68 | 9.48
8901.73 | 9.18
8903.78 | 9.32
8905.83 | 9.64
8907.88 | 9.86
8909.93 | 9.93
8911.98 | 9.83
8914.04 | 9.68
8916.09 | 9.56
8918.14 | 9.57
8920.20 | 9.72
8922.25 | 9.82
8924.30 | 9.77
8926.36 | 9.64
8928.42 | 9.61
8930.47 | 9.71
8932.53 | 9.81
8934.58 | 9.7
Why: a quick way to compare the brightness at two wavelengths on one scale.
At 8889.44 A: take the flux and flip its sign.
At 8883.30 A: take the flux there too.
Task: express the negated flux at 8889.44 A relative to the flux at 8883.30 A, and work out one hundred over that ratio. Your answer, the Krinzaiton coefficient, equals -104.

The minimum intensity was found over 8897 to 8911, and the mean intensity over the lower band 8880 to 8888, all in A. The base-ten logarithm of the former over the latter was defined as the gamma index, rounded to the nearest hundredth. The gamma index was -0.04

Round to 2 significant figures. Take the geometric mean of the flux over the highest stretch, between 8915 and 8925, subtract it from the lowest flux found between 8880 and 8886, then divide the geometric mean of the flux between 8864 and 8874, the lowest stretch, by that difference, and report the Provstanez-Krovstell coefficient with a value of 30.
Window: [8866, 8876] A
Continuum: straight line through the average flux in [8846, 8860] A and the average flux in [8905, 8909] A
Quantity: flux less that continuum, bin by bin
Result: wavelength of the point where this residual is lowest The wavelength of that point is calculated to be 8871.04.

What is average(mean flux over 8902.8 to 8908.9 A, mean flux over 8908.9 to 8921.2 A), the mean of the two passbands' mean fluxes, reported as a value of 9.66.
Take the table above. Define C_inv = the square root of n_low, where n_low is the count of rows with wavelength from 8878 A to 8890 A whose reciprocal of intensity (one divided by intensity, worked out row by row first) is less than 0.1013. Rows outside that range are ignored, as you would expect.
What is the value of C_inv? 2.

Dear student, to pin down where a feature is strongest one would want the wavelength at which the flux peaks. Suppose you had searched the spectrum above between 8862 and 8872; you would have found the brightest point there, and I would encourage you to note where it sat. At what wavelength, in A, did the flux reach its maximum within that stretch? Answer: 8862.87 A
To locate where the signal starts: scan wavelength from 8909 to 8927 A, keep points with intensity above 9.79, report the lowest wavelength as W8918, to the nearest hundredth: 8909.93 A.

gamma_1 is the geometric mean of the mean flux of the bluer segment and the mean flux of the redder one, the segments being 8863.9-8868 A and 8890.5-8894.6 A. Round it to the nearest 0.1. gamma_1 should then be 9.7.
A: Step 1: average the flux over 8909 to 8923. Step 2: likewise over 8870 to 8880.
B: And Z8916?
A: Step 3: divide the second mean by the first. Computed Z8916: 0.982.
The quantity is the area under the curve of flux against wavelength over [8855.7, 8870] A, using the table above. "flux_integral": 140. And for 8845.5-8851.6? 62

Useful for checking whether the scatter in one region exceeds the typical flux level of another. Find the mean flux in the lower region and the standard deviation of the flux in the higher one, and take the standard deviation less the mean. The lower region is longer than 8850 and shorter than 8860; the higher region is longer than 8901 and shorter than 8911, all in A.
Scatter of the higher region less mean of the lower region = -9.9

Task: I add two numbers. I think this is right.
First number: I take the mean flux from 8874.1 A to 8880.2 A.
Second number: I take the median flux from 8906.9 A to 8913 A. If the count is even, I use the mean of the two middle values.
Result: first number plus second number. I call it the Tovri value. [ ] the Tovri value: 19.5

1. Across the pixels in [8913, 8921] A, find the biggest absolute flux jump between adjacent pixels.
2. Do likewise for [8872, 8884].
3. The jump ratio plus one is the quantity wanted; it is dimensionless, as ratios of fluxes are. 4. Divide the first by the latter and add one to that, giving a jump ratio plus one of 1.6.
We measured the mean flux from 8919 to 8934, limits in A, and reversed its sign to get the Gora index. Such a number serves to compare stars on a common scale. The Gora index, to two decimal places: -9.73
